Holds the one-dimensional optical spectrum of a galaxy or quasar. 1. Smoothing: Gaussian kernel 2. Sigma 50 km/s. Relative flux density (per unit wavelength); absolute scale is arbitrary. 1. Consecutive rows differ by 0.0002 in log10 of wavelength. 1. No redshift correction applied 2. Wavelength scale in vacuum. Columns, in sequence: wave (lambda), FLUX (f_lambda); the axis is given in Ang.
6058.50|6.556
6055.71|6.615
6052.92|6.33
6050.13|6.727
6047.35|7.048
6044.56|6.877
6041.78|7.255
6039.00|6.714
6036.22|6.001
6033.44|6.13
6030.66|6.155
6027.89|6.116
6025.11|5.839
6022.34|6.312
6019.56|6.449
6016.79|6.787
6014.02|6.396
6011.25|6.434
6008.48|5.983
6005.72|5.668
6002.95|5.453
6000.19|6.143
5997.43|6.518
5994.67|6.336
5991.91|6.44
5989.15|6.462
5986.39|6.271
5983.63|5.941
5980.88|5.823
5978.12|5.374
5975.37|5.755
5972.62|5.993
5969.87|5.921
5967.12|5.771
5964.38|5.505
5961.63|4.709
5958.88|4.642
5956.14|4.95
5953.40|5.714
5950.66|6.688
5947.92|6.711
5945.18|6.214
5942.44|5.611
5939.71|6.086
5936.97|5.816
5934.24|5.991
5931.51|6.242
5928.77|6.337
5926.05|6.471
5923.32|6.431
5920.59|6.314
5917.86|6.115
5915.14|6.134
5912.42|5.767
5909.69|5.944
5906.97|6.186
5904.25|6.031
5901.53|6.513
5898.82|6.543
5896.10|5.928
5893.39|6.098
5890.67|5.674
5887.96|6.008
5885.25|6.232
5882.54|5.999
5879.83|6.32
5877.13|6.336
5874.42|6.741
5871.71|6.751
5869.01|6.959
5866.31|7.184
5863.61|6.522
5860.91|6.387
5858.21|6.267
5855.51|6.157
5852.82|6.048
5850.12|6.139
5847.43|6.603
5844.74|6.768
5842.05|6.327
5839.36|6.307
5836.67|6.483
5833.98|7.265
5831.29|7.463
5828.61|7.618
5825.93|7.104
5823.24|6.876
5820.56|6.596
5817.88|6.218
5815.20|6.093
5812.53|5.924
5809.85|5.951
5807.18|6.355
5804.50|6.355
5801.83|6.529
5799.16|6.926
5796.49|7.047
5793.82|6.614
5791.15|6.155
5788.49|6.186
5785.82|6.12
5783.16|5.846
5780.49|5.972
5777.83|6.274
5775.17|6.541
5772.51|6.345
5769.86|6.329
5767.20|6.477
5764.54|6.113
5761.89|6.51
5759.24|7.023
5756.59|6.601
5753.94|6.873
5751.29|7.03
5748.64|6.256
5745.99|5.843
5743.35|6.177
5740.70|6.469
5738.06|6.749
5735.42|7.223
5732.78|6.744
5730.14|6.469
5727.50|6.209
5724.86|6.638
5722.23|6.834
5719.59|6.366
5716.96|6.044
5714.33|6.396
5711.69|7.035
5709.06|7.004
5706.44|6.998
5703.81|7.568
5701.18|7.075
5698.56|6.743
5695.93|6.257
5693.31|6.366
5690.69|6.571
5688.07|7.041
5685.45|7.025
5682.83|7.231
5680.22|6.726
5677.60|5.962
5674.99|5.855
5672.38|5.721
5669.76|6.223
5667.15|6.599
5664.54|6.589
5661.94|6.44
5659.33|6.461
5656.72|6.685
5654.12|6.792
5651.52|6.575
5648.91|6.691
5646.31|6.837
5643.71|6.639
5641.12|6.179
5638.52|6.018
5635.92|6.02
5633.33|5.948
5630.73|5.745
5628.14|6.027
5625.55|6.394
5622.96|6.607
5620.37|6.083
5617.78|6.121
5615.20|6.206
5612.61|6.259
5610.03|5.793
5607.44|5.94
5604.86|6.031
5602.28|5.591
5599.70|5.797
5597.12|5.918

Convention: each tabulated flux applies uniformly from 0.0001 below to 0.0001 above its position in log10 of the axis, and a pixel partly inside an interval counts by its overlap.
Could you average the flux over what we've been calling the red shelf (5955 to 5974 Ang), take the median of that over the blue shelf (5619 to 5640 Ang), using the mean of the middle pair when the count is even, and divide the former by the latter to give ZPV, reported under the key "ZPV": 0.89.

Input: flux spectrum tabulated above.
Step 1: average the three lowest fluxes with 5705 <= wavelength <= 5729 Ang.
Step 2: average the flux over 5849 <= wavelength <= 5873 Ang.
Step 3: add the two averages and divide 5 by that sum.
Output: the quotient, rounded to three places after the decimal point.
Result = 0.394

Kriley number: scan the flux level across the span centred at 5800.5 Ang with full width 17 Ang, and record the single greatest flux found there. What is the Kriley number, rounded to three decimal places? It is 7.047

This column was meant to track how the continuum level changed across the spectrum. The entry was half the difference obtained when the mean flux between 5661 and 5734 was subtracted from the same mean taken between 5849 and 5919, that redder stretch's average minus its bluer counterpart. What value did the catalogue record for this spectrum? -0.16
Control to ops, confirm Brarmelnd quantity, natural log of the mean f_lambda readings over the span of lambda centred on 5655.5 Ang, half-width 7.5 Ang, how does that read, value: 1.89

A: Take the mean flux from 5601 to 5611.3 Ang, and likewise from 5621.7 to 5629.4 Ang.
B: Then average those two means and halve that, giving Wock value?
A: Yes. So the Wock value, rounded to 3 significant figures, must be 3.05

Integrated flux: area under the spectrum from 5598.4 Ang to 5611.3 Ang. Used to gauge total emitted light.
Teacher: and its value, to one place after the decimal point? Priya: 75.2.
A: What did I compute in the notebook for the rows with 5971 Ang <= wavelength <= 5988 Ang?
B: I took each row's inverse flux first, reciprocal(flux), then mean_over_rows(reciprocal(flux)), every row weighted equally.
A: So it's 0.171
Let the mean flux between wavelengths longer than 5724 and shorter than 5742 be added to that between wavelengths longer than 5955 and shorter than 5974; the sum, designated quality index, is 12.0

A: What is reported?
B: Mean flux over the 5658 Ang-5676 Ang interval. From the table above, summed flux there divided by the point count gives 6.3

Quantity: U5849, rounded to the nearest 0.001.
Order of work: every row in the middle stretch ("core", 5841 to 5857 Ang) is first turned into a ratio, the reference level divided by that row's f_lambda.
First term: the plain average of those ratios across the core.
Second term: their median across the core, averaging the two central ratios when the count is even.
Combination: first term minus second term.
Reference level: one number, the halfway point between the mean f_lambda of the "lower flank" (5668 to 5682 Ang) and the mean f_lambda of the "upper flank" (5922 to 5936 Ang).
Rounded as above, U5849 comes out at -0.014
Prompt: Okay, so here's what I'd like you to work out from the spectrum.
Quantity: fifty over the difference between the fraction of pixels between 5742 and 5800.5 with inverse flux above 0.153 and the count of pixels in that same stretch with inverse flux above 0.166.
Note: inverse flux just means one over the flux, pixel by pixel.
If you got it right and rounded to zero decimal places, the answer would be -21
